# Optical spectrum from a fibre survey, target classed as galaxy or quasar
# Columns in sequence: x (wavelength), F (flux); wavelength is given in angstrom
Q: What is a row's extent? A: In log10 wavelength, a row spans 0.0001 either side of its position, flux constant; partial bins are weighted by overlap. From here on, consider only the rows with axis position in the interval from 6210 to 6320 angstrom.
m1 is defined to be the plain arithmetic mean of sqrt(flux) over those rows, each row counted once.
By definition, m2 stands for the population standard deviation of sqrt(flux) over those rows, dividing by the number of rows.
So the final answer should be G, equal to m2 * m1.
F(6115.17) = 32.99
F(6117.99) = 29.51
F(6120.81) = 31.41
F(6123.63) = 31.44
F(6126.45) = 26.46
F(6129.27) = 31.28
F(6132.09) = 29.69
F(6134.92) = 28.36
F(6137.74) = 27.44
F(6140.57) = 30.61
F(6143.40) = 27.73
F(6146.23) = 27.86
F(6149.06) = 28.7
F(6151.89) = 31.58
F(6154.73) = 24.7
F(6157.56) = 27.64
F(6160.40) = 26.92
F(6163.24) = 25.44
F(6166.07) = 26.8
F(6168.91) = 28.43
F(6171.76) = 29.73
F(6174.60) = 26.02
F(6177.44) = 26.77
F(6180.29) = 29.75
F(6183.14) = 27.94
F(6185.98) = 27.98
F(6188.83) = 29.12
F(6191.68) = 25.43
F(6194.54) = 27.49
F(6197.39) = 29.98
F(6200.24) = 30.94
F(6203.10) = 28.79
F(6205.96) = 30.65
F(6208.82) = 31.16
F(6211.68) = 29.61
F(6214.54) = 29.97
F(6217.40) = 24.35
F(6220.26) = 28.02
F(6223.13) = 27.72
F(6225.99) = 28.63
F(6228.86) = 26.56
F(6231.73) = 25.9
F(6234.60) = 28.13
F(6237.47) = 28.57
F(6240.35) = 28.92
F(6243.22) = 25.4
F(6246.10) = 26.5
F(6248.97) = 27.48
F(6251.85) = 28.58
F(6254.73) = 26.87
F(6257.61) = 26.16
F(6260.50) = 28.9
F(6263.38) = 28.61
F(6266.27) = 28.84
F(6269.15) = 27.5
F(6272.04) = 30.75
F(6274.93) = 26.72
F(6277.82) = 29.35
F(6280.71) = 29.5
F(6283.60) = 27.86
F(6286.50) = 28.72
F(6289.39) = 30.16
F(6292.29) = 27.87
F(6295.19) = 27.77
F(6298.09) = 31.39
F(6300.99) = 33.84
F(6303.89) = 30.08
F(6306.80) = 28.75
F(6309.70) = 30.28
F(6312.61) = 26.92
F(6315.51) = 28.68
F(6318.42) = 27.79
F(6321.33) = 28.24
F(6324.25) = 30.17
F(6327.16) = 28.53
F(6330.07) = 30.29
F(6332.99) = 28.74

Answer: 0.87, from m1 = 5.32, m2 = 0.163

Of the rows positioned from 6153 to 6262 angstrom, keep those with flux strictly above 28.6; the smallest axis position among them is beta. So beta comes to 6171.76 angstrom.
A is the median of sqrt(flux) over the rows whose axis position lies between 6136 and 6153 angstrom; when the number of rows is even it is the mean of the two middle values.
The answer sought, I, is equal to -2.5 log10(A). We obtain -1.81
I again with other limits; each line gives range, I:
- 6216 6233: -1.79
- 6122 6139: -1.83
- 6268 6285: -1.82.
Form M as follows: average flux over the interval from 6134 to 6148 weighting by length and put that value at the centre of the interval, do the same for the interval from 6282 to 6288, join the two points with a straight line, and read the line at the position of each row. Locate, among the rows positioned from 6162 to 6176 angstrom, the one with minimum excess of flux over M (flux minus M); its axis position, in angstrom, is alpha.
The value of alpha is 6163.24 angstrom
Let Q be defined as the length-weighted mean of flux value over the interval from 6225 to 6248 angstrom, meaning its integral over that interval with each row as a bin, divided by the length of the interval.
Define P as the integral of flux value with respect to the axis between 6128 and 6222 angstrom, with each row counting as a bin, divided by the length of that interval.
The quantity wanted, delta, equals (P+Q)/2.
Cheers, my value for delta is 27.8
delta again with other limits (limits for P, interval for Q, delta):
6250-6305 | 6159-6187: 28.2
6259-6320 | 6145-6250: 28.5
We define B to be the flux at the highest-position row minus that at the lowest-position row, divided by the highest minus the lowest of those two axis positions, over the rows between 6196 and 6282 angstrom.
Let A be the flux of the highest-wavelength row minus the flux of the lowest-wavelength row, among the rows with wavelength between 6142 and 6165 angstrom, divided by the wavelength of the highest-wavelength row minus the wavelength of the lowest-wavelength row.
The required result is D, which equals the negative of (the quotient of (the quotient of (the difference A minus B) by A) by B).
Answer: 165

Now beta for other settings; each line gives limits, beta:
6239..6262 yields 6240.35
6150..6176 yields 6151.89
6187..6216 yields 6188.83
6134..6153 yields 6140.57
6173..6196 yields 6180.29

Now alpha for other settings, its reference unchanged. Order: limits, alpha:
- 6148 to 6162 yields 6154.73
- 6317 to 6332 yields 6318.42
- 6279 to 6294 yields 6283.60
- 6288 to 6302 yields 6295.19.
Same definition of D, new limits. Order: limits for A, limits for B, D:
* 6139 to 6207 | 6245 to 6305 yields 1619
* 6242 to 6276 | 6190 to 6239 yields 9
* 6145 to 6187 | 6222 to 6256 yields 368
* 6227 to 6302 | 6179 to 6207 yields -19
